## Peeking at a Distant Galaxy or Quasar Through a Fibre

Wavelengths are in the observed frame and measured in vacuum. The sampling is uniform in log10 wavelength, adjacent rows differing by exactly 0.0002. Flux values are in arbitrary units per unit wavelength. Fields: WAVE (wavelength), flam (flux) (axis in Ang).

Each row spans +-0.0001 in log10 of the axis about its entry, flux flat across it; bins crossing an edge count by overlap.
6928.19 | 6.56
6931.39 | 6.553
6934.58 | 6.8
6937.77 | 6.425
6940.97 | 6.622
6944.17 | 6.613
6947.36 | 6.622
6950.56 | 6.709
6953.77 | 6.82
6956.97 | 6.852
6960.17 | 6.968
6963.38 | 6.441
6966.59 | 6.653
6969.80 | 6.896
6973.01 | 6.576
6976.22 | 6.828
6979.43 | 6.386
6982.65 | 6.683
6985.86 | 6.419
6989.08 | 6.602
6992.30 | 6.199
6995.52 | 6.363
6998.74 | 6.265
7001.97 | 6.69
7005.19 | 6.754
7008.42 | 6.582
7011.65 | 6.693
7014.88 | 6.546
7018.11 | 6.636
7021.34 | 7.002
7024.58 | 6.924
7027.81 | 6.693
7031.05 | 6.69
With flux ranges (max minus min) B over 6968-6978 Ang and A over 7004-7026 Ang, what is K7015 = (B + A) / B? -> 2.4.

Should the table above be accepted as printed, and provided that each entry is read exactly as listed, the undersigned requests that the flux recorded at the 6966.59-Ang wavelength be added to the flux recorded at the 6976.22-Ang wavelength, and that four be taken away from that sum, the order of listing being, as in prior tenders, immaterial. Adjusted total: 9.48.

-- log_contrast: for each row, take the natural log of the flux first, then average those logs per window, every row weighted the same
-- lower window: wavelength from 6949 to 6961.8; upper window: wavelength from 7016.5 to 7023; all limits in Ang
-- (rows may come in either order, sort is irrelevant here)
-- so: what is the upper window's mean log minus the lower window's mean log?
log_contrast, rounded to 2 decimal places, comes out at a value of 0.00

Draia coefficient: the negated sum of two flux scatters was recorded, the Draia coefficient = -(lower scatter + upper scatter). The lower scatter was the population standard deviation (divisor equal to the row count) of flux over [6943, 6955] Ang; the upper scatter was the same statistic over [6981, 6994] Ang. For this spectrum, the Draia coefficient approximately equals -0.27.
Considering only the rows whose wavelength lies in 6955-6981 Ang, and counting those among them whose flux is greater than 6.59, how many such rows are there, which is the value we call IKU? 5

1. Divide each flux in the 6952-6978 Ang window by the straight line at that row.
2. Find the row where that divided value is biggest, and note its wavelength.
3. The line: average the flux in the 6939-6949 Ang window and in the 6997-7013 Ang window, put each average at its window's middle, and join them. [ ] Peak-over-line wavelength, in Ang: 6960.17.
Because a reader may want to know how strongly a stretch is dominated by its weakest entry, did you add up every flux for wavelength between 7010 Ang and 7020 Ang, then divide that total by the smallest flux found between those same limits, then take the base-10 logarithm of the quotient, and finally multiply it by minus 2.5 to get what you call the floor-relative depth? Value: -1.21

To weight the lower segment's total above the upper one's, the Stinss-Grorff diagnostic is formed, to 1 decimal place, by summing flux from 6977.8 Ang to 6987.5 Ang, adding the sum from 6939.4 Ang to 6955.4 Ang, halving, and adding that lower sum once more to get 59.8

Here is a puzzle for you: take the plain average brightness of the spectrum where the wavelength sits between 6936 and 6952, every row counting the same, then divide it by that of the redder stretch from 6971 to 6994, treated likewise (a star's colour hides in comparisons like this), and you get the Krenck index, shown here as 1.01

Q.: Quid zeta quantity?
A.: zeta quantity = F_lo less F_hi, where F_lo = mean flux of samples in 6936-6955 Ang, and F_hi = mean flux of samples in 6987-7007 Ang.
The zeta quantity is 0.2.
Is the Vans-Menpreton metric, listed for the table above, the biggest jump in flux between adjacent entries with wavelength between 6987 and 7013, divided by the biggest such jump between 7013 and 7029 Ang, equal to 1.16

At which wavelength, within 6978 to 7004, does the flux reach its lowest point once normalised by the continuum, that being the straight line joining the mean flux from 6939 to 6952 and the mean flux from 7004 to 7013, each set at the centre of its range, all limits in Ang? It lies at 6992.30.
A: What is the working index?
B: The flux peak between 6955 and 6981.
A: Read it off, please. 6.968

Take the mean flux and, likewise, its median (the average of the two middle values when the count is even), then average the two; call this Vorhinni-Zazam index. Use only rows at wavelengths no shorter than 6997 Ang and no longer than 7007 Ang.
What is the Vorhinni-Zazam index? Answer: 6.63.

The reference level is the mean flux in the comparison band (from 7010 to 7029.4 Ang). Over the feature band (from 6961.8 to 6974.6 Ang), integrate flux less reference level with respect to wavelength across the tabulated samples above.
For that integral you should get -1.4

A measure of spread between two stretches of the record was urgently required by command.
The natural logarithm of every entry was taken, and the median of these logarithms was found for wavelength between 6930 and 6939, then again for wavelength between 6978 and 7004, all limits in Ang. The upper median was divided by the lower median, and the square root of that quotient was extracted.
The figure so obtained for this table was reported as 0.99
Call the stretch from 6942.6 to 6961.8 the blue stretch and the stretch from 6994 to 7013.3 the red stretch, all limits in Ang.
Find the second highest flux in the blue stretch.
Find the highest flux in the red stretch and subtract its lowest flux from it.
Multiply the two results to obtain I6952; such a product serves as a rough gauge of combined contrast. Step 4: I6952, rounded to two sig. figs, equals 3.4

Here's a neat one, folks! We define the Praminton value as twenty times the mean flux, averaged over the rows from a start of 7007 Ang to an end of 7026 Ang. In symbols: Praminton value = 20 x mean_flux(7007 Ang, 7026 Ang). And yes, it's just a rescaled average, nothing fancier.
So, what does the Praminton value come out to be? 134.6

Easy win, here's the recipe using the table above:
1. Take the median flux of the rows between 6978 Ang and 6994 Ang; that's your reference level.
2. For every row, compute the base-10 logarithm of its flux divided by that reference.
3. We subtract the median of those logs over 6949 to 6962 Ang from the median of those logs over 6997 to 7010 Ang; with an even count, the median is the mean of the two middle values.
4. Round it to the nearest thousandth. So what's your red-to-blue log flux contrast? -0.013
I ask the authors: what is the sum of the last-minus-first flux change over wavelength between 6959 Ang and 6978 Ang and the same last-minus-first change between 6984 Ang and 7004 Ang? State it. 0.13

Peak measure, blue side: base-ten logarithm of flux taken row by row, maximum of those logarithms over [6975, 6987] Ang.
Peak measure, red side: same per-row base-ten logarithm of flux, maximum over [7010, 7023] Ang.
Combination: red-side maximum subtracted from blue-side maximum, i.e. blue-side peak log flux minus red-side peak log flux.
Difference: -0.011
